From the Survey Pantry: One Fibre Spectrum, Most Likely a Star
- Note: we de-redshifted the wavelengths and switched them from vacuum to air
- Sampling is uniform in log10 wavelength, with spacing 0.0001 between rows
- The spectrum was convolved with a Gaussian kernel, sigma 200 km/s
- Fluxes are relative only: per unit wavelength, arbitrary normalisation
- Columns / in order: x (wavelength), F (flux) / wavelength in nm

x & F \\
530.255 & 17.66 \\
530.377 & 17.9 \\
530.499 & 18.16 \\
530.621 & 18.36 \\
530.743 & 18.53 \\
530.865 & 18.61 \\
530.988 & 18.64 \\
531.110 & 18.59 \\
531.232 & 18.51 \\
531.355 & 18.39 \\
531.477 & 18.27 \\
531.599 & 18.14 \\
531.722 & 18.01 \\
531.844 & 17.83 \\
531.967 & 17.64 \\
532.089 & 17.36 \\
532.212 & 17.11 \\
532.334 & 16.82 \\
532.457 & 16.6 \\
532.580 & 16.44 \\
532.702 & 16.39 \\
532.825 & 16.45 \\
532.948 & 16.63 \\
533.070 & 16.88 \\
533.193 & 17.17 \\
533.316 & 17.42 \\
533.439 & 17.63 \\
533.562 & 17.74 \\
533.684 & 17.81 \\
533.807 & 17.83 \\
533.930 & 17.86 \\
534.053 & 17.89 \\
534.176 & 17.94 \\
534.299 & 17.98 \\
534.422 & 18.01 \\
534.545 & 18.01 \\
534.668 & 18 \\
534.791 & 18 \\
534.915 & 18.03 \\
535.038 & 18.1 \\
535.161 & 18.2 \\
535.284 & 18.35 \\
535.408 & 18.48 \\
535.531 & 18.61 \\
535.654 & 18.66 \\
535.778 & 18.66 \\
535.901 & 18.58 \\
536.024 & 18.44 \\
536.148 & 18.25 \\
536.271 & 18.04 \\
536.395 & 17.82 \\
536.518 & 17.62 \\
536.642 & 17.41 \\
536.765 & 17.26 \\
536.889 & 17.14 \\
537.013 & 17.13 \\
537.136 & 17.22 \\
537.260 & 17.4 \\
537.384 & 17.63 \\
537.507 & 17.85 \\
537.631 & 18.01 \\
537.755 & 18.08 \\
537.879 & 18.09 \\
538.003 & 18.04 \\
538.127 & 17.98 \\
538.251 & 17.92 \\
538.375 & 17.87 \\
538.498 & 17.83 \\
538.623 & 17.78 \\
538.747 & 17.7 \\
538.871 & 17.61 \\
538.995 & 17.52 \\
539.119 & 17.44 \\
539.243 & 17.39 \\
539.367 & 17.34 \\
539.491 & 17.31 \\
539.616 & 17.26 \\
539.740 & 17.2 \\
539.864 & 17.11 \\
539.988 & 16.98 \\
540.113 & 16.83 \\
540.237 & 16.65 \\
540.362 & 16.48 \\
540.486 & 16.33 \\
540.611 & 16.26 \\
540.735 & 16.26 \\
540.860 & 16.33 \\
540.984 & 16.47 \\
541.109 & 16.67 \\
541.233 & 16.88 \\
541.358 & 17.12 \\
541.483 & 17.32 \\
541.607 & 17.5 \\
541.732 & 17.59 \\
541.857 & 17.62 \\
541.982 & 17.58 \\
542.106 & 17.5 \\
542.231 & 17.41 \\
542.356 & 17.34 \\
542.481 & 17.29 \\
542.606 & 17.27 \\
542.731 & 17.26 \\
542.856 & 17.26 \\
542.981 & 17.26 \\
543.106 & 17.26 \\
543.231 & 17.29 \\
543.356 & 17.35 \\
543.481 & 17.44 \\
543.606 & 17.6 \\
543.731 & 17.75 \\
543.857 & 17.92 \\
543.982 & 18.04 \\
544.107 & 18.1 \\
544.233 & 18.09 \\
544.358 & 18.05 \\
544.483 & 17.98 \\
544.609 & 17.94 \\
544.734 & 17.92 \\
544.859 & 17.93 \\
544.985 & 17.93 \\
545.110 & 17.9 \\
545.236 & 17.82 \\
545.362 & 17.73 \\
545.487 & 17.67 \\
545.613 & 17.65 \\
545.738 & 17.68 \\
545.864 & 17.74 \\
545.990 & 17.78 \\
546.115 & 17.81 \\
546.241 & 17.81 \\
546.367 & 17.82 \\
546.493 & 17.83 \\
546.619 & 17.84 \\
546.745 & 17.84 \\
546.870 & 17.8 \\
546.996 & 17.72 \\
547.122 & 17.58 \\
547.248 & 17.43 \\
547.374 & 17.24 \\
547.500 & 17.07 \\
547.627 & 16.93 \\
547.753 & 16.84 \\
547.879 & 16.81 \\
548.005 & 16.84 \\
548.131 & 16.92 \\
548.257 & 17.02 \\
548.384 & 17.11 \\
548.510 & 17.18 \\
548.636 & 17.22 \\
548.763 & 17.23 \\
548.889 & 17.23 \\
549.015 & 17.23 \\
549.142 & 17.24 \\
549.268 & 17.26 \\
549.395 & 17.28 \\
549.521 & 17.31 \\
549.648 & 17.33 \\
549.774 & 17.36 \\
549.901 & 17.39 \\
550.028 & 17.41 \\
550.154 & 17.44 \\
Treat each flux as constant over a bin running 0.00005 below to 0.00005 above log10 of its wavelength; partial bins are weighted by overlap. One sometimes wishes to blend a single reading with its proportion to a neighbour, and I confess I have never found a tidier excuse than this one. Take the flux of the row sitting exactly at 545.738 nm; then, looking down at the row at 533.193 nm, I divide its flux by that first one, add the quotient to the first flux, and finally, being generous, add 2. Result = 20.7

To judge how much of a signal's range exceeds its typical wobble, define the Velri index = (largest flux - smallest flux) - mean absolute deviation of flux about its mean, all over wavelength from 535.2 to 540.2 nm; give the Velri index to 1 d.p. 1.4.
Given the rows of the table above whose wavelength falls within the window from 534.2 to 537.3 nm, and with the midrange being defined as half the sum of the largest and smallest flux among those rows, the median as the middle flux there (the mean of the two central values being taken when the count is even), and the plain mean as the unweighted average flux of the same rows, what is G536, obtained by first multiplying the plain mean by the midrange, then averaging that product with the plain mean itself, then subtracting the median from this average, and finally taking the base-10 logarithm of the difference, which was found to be 2.18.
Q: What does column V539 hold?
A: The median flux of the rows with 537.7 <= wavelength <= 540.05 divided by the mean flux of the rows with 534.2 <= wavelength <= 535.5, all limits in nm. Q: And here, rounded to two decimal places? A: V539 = 0.97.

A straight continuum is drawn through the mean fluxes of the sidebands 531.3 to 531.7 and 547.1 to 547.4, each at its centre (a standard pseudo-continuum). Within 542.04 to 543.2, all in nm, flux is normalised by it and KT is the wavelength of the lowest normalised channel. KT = 542.731 nm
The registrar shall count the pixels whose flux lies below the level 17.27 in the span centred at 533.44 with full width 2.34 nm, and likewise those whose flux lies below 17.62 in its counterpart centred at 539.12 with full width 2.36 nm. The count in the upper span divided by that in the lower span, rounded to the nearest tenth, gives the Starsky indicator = 1.5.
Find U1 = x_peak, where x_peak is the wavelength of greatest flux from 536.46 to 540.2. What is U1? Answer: 537.879 nm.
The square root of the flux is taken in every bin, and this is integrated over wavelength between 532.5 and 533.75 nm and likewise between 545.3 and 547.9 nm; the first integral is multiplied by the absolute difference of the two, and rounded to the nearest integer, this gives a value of 30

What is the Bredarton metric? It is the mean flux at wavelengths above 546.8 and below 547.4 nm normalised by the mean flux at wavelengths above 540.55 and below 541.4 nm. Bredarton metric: 1.06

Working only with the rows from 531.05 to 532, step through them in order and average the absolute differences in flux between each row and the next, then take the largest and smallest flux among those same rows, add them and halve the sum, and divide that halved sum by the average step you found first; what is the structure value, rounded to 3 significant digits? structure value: 133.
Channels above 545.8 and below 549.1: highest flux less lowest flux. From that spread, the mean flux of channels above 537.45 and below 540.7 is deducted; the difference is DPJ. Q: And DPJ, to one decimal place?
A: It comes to -16.4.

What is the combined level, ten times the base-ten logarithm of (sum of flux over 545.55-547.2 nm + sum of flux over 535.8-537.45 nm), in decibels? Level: 26.6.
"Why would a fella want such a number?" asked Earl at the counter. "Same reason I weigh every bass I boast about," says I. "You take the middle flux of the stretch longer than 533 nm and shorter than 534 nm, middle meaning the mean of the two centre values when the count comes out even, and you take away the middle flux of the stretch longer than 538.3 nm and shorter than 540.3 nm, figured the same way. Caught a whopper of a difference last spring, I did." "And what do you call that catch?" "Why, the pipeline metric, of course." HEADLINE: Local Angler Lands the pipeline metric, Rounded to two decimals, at 0.32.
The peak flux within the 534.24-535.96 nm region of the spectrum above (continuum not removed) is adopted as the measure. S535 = 18.66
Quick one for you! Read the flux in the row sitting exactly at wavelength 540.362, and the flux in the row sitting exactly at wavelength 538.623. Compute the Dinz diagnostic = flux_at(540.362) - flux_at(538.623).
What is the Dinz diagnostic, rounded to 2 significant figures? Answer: -1.3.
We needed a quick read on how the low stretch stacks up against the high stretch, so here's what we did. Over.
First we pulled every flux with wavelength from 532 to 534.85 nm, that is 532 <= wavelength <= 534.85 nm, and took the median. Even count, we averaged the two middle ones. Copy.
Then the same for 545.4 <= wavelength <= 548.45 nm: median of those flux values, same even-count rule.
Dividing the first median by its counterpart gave 1.00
